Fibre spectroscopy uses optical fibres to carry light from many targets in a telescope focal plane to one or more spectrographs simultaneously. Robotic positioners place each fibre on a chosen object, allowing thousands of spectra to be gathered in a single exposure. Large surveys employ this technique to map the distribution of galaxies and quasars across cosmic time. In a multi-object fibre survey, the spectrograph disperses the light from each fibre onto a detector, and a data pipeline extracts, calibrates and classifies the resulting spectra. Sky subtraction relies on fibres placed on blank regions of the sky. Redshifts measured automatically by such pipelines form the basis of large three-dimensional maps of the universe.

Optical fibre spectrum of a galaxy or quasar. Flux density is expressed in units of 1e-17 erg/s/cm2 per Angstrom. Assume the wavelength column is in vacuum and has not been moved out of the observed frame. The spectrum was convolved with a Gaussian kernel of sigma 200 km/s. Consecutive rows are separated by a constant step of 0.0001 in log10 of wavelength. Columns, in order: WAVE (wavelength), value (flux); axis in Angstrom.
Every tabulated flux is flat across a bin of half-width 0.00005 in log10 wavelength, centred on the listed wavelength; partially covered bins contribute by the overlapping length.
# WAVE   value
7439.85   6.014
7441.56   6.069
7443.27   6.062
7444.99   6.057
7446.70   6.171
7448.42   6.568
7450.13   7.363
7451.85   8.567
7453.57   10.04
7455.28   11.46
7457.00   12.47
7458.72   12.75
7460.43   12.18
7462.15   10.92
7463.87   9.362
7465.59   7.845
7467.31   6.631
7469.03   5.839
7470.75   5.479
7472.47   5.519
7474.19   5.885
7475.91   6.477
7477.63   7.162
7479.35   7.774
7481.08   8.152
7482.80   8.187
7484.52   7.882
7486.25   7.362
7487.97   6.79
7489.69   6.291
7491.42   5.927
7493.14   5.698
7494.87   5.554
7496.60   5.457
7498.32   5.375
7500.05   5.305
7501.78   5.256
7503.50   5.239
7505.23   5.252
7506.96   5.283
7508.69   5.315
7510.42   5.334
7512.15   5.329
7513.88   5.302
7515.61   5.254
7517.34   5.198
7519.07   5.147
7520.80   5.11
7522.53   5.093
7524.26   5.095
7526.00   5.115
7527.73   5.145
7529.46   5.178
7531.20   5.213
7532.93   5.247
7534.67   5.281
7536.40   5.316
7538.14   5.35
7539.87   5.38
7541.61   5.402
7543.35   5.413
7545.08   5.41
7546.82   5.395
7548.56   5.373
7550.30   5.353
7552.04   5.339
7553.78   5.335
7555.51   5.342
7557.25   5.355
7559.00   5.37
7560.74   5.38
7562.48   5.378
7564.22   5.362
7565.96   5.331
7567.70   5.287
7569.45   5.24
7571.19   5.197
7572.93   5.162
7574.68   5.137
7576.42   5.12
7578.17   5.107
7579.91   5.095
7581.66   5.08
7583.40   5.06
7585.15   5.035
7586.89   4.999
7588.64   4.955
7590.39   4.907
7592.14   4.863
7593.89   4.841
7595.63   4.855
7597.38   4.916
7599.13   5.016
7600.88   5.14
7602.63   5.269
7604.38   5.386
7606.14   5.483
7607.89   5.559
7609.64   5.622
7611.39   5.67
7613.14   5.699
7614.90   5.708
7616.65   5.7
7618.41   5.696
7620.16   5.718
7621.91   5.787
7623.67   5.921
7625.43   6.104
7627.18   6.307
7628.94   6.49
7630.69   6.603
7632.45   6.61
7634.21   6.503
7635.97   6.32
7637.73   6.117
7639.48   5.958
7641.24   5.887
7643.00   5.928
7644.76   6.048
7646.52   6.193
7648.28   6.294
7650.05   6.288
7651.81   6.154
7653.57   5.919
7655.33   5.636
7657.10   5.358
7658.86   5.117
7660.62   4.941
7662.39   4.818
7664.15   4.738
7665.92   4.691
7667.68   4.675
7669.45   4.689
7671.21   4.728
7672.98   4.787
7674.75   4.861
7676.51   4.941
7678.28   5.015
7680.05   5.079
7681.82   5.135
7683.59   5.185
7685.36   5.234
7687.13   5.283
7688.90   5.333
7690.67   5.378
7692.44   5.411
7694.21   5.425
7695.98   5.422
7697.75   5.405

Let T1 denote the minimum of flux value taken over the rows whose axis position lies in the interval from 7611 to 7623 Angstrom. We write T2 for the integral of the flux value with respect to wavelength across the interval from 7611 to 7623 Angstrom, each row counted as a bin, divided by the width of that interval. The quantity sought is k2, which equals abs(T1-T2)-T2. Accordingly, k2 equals -5.7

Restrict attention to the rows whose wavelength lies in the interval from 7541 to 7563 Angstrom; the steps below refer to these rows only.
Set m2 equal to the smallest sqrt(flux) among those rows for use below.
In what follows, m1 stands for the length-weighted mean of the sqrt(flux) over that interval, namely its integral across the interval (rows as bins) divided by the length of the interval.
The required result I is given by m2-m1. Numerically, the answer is -0.01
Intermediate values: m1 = 2.32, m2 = 2.31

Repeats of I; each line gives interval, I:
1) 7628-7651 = -0.07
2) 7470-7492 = -0.27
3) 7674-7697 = -0.08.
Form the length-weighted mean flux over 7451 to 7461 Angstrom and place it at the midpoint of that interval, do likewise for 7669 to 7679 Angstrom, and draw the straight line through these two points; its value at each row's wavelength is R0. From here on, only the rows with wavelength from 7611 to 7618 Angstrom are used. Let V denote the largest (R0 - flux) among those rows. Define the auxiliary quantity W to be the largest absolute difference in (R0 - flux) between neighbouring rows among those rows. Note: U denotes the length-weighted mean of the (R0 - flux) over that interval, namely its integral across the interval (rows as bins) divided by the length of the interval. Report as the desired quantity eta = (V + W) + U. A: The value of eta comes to 2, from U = 0.9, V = 1.0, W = 0.08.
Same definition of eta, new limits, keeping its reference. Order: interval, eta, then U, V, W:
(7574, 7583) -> 5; 2.5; 2.6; 0.04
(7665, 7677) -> 1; 0.2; 0.4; 0.13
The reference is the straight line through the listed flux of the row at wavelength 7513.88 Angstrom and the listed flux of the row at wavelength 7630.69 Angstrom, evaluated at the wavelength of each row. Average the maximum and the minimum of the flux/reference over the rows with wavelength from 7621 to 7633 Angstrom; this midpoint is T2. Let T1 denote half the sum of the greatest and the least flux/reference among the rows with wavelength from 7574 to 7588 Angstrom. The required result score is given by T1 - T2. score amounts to -0.11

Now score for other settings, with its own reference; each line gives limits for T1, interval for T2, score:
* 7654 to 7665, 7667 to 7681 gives 0.06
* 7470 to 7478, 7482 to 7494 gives -0.09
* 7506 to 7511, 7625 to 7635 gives 0.05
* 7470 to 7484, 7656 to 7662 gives 0.65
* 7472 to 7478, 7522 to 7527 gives 0.36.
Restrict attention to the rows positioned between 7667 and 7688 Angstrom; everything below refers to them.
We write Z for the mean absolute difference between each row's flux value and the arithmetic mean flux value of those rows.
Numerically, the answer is 0.19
